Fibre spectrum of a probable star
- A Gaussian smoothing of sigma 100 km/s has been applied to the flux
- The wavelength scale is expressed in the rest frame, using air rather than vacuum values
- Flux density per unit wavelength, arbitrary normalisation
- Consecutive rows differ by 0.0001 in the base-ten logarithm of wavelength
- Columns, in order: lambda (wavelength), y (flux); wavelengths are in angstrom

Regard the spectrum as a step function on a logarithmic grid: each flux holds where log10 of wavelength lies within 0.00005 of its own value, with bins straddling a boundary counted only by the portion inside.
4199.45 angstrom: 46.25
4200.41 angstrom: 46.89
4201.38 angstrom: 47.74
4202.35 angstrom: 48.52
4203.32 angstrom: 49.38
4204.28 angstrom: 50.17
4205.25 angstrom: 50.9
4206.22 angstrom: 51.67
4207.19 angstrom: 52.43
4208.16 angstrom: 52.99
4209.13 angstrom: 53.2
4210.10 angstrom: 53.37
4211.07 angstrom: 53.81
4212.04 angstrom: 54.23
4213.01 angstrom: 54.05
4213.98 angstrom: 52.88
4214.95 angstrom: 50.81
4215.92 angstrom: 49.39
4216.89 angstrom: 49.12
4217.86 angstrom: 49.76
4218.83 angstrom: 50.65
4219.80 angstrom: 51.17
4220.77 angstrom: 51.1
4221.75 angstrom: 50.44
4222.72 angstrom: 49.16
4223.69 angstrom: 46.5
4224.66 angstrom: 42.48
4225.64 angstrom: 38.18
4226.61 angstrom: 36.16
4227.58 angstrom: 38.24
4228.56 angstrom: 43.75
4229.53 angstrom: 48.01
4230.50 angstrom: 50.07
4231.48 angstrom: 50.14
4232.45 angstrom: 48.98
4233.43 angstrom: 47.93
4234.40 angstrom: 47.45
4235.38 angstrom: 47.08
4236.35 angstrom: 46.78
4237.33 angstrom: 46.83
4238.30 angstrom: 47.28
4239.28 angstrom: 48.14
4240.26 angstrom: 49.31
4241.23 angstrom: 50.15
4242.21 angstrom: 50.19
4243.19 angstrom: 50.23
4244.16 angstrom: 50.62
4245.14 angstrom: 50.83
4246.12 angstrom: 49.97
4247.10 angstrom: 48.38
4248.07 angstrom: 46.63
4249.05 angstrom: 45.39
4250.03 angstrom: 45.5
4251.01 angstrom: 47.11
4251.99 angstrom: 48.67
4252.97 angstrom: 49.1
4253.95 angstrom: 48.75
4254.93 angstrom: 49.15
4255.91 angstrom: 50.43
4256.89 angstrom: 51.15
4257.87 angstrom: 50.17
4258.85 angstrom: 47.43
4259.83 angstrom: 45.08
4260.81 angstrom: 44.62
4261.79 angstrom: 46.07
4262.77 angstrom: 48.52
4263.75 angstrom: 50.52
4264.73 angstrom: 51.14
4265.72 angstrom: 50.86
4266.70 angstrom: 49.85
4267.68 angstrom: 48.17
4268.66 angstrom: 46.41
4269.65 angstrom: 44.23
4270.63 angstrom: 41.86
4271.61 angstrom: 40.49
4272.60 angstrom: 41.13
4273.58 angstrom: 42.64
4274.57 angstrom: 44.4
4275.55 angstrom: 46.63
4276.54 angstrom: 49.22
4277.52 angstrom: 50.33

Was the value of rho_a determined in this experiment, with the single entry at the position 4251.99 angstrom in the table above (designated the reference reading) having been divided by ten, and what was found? 4.87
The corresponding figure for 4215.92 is 4.94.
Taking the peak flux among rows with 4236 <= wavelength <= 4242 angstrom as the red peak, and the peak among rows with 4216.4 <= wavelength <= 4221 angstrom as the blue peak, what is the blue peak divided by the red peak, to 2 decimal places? 1.02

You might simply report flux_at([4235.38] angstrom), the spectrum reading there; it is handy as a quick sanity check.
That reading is 47.08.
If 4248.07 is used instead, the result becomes 46.63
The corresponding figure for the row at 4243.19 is 50.23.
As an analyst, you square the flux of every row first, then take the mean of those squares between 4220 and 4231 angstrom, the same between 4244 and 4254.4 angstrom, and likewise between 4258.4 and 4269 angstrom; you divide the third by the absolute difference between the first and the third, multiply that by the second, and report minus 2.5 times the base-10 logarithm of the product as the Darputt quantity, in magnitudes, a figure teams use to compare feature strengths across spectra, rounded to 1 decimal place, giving -10.8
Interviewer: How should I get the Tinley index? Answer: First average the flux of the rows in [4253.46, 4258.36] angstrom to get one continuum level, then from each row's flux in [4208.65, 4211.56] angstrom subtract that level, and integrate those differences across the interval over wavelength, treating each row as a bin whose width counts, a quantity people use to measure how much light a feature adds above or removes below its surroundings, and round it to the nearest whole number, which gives 10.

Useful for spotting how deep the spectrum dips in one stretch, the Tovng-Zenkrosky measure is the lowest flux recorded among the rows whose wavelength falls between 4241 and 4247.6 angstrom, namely 48.38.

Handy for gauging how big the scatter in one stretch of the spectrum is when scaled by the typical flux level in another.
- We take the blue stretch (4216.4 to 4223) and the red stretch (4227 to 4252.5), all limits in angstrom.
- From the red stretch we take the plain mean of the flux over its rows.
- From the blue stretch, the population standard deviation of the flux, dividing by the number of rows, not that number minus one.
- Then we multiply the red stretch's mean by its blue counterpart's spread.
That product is 38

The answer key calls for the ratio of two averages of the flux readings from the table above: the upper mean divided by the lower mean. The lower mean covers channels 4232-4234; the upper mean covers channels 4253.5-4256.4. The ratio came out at 1.02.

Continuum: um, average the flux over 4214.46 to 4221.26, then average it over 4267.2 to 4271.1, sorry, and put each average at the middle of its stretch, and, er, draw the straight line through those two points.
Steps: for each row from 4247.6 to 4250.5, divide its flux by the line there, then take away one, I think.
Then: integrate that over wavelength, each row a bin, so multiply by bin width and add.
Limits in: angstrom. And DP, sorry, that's -0.08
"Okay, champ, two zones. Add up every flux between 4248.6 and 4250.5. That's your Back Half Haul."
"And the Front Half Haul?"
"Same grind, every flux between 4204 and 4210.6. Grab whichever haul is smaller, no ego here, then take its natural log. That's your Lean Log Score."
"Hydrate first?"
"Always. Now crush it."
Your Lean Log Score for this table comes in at 4.5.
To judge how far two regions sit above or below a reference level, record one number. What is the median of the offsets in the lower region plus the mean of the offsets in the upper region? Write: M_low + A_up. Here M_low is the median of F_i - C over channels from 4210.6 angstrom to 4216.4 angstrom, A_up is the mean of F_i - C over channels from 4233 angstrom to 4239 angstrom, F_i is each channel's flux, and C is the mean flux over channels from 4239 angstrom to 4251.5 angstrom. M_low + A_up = 3.3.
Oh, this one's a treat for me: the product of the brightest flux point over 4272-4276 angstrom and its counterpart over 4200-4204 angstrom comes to 2303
